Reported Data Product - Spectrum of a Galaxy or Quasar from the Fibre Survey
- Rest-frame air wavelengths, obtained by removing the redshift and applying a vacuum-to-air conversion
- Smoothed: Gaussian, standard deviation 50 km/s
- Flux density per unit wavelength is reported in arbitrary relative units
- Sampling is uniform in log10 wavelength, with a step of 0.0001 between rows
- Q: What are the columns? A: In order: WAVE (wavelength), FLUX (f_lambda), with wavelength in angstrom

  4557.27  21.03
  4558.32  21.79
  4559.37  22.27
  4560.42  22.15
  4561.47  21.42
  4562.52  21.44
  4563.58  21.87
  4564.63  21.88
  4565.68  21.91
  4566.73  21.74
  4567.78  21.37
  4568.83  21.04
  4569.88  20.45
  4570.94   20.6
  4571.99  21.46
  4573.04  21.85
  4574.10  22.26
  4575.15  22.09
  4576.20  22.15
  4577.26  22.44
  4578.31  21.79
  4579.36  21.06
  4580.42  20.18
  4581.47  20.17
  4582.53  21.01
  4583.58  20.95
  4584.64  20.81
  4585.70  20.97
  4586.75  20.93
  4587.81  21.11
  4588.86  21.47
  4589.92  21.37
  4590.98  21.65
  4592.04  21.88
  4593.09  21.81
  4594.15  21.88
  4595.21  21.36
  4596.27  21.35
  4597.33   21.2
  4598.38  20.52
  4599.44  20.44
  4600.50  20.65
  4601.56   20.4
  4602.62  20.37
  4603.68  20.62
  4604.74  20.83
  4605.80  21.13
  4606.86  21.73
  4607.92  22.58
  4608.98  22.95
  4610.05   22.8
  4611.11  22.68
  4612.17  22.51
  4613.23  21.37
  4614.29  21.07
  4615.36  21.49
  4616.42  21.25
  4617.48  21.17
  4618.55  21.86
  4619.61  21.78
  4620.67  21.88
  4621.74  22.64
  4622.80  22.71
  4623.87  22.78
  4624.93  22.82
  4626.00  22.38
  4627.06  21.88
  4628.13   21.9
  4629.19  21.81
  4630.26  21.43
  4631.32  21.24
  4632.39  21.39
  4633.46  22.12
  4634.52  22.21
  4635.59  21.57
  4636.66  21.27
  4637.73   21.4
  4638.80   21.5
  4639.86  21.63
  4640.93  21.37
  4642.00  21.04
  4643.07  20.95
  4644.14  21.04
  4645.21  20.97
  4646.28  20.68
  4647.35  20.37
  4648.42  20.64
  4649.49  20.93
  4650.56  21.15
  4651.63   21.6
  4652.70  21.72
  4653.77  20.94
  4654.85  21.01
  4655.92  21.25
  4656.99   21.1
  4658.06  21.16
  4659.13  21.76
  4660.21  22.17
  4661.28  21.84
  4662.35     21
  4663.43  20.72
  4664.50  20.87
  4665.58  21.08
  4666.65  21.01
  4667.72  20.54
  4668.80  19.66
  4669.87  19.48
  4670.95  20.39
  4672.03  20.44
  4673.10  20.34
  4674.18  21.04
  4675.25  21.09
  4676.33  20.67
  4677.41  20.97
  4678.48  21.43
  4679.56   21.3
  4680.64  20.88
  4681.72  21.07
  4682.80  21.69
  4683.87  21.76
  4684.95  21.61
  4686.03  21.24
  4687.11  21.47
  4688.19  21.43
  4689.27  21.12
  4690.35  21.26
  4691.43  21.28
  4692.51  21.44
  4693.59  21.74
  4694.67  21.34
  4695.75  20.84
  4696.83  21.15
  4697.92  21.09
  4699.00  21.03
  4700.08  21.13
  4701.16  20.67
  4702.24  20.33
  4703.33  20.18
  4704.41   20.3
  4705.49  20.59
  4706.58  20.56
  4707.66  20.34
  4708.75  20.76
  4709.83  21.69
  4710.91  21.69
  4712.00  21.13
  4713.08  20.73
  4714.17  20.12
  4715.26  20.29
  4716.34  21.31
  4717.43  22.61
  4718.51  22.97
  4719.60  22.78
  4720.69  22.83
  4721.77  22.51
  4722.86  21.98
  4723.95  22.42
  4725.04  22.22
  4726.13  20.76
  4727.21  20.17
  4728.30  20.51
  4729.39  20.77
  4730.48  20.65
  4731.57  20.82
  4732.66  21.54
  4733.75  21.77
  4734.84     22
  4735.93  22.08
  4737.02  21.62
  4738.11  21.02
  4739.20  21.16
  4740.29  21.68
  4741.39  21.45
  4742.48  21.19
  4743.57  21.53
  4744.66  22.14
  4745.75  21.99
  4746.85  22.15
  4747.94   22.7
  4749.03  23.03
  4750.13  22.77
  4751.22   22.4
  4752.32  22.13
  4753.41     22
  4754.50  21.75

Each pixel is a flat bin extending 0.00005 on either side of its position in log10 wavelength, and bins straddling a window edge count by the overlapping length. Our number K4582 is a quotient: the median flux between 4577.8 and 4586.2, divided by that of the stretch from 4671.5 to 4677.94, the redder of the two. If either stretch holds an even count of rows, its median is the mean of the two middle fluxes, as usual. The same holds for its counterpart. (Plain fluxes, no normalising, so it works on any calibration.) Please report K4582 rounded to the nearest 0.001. 1.007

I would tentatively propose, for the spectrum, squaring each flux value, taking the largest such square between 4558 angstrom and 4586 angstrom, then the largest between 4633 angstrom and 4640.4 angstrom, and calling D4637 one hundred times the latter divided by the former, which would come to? 98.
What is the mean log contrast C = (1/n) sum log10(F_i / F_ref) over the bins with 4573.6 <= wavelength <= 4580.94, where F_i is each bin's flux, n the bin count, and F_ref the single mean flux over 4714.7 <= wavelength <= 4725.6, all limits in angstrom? -0.010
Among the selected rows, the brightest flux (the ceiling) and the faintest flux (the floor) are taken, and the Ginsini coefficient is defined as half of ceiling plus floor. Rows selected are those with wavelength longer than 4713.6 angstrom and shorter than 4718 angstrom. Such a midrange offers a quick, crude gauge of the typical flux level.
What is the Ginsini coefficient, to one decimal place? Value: 21.4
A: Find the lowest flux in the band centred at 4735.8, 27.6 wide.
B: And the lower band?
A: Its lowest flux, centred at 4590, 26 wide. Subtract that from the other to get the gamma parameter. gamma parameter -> 0.0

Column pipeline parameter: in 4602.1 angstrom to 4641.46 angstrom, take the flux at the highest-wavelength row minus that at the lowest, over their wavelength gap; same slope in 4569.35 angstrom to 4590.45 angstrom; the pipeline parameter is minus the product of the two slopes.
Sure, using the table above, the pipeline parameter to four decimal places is -0.0012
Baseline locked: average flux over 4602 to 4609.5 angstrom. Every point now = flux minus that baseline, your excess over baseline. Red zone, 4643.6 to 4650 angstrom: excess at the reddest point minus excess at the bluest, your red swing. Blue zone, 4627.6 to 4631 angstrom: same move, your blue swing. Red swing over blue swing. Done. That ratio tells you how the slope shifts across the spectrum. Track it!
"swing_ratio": 0.2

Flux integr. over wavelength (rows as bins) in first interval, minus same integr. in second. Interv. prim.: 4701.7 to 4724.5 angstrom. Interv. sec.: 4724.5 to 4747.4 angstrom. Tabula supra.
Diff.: -3.5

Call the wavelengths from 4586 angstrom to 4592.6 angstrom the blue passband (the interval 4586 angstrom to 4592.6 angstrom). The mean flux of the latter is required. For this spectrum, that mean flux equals 21.4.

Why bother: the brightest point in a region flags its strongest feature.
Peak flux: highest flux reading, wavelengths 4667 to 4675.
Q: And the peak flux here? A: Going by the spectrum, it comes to 21.04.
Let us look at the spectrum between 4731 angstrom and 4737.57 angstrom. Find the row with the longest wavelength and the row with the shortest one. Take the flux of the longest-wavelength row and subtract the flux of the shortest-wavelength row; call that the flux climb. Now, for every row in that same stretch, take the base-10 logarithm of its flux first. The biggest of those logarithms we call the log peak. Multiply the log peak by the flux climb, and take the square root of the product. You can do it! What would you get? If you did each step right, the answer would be 1.04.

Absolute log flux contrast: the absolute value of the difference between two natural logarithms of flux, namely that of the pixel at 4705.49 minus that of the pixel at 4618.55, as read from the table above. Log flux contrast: 0.060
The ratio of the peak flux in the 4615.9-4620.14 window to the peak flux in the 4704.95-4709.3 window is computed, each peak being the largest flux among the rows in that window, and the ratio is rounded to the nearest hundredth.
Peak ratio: 1.05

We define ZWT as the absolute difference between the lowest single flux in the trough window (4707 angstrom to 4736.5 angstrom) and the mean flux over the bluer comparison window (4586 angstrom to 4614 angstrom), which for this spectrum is 1.33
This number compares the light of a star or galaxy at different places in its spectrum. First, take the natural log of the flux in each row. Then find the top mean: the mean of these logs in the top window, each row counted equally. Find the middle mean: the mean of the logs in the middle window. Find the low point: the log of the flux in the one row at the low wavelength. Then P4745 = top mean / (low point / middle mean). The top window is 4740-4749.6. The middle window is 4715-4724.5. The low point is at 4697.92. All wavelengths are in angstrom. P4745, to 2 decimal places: 3.14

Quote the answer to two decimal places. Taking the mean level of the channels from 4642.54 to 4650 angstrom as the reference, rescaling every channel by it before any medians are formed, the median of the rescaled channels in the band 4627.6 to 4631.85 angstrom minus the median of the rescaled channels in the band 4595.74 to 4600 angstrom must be 0.04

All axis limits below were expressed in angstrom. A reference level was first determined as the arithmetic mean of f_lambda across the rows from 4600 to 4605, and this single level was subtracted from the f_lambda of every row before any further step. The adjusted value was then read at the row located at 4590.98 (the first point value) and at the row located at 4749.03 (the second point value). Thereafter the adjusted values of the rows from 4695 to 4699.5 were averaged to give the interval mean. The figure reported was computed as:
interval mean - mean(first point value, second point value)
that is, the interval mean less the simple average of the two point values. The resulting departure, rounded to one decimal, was -1.3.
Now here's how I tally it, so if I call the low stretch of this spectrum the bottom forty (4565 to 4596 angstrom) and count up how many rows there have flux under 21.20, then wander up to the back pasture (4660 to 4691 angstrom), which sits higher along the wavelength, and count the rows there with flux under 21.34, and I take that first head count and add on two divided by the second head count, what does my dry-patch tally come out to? 12.1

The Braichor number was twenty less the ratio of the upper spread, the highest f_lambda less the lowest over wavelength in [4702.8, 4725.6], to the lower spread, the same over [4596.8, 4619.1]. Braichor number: 18.9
